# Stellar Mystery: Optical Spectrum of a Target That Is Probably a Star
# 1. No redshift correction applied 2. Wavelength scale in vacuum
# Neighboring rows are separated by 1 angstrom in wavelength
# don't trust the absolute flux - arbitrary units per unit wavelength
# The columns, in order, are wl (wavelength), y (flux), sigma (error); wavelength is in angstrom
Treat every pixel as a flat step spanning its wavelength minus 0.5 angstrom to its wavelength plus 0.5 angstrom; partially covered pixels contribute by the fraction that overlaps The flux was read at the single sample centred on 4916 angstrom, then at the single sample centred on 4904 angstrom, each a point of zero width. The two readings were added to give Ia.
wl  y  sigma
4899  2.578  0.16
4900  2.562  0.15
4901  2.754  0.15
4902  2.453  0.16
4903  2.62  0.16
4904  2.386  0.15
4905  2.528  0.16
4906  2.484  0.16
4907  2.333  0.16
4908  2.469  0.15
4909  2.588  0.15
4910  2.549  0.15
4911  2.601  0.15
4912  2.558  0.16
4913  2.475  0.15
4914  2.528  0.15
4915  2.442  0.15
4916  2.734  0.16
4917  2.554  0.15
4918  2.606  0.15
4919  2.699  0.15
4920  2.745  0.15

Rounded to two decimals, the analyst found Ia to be 5.12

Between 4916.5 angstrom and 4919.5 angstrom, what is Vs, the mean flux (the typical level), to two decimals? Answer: 2.62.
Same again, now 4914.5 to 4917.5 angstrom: 2.58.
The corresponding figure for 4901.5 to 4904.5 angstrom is 2.49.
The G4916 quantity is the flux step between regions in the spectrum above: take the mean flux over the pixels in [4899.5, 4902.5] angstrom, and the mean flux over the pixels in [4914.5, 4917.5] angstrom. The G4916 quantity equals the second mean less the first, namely -0.013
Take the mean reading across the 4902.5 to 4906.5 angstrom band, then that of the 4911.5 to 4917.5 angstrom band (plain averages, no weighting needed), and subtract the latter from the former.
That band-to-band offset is -0.04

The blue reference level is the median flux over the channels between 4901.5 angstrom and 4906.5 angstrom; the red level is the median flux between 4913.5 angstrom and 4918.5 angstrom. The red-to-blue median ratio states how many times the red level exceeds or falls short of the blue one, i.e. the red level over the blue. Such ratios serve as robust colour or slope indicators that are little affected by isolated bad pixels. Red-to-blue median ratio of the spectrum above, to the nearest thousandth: 1.028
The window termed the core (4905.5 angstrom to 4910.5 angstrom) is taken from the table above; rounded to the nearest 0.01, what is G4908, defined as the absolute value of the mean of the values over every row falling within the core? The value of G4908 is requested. 2.48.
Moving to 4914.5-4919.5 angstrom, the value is 2.61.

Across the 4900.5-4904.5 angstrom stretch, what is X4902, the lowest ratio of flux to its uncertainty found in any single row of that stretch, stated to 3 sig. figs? 15.3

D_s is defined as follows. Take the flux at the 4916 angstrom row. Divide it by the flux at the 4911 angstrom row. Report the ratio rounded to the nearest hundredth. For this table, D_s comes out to 1.05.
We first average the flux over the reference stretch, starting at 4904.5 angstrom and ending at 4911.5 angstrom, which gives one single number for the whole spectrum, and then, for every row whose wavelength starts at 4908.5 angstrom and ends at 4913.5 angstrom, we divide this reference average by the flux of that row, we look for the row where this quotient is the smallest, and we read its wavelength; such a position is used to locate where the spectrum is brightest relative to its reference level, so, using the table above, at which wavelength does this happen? 4911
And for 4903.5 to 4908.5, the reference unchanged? 4905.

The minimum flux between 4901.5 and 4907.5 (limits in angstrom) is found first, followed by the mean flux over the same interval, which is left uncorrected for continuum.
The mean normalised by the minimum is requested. 1.06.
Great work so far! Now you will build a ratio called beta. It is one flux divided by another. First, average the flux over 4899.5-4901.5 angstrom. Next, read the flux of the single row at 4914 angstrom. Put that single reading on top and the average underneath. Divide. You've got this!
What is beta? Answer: 0.95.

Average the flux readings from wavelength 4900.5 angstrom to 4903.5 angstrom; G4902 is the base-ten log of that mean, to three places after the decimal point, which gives 0.416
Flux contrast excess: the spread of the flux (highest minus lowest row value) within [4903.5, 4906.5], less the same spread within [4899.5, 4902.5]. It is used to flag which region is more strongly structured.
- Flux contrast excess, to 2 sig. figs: -0.16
